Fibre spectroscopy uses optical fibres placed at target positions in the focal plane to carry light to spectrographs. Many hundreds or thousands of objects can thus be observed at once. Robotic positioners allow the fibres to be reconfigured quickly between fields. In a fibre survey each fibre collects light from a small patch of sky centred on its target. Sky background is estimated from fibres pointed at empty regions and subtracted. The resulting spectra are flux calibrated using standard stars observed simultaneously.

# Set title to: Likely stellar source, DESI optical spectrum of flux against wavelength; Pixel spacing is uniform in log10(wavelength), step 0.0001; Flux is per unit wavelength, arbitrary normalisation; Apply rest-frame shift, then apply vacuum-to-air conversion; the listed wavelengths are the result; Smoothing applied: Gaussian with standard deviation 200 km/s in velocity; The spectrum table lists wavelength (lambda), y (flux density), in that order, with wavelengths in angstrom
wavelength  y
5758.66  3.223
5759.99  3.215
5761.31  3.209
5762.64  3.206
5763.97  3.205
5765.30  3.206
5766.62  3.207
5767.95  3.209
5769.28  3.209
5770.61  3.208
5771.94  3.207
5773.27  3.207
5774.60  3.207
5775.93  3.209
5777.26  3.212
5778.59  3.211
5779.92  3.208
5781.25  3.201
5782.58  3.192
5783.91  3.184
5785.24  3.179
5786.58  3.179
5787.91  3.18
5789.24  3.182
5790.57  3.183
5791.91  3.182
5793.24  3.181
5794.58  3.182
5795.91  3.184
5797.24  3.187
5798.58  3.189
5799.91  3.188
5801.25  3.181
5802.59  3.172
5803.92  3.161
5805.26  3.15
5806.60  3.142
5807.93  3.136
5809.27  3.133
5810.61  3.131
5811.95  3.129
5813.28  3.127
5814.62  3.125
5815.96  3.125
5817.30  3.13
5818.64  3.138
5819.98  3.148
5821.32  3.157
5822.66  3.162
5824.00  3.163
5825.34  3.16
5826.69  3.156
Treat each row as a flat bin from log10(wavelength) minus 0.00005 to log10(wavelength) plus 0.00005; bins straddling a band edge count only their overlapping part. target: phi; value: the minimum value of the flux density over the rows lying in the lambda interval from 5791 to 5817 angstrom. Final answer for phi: 3.125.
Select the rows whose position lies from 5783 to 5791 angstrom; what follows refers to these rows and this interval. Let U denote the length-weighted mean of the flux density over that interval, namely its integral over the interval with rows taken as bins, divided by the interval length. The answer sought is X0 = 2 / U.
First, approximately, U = 3.18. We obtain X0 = 0.628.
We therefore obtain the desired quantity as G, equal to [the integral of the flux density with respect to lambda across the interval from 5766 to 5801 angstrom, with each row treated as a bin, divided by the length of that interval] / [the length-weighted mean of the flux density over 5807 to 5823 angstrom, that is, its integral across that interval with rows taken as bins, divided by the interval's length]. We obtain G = 1.02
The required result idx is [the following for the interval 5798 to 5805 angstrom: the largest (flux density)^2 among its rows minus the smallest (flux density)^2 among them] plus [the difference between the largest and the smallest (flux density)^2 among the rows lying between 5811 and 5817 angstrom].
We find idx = 0.20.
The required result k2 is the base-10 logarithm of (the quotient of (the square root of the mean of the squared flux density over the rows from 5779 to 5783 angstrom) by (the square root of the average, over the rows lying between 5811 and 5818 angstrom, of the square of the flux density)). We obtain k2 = 0.010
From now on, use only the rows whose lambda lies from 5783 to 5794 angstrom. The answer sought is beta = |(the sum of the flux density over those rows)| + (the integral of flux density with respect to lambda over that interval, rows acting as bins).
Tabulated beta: 60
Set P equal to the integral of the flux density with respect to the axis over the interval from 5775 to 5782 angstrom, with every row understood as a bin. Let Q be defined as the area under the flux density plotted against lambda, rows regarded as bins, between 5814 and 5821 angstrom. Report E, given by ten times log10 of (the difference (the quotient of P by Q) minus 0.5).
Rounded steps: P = 22.5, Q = 21.9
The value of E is -2.80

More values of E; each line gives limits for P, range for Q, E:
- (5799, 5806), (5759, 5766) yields -3.12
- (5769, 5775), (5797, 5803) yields -2.94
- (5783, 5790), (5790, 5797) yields -3.01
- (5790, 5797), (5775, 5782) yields -3.08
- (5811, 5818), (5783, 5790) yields -3.16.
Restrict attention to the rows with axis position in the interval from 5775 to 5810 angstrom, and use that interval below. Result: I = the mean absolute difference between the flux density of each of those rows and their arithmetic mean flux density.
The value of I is 0.015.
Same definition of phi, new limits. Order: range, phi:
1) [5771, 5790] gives 3.179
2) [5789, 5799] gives 3.181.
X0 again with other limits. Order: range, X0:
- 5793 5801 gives 0.628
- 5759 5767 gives 0.623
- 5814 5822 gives 0.638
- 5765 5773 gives 0.623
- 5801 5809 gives 0.634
